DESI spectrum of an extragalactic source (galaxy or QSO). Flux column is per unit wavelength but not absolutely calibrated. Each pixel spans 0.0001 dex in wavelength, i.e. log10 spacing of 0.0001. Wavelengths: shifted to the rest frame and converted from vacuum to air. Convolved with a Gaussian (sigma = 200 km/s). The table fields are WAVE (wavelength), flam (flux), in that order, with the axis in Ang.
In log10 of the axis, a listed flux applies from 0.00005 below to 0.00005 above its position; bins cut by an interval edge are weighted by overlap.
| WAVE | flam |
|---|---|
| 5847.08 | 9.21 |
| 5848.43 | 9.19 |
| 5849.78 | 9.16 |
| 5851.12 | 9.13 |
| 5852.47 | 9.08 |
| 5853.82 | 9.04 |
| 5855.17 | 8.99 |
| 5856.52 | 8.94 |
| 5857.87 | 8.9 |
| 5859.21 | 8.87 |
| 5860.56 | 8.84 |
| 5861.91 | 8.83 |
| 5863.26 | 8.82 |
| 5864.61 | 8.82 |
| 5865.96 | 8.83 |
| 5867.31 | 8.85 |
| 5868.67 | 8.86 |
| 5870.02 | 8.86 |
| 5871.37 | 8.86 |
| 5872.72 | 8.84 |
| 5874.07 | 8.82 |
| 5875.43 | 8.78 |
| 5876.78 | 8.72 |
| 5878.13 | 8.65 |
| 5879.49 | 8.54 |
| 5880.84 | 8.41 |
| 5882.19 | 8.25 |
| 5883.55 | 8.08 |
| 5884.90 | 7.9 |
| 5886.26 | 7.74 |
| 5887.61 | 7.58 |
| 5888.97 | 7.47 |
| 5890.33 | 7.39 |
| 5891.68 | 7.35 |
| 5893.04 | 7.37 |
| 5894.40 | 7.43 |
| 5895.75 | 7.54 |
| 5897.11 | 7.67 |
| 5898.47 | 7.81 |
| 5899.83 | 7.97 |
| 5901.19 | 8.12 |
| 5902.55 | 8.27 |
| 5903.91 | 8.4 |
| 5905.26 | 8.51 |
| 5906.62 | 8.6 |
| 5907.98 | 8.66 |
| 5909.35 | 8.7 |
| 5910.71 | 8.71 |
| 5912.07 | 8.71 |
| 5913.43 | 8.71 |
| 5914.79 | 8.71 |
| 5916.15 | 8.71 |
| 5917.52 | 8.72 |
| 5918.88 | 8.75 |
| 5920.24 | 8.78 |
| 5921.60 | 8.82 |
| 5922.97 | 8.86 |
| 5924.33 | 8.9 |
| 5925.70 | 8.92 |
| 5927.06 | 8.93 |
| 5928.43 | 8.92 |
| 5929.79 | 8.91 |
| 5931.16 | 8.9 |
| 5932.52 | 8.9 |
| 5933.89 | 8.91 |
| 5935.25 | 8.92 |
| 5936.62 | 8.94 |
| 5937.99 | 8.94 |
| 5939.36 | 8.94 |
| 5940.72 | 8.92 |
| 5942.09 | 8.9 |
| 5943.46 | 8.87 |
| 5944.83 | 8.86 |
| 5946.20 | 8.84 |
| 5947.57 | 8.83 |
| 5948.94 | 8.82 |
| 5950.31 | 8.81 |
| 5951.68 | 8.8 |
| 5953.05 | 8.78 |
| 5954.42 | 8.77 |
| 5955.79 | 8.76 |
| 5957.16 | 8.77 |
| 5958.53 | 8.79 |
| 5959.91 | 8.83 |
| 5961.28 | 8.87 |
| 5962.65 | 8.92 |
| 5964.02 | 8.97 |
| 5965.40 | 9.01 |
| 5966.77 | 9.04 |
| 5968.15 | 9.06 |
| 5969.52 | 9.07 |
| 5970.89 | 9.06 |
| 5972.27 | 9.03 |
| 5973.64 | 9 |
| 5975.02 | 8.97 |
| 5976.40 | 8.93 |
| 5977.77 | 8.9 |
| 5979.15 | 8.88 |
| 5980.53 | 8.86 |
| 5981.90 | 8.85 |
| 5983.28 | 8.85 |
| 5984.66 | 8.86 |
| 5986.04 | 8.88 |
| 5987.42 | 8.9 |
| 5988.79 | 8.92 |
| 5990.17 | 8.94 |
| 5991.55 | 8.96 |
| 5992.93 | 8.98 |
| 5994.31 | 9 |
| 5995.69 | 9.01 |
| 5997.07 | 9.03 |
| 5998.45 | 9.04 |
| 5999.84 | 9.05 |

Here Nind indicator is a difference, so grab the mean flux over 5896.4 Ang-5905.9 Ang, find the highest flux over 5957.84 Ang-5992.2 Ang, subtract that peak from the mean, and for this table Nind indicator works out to -1.0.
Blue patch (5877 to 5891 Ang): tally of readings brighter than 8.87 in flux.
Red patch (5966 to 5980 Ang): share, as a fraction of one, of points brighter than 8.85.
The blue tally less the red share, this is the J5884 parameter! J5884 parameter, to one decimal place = -1.0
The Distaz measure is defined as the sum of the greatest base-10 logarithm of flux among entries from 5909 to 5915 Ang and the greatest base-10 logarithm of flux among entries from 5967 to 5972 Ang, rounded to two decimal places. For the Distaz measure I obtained 1.90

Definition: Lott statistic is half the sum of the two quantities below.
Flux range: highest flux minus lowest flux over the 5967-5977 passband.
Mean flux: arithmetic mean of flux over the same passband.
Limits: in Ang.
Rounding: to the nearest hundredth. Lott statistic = 4.58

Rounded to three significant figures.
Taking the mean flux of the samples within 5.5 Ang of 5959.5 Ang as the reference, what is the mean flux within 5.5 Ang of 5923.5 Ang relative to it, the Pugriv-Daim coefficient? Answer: 1.00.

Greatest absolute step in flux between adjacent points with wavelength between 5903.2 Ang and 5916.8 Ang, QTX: 0.11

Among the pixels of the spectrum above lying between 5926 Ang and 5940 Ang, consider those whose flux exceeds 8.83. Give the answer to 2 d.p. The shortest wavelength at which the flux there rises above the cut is 5927.06 Ang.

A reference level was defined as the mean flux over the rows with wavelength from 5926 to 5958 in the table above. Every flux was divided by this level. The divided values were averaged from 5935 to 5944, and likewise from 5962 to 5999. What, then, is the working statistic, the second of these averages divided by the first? 1.005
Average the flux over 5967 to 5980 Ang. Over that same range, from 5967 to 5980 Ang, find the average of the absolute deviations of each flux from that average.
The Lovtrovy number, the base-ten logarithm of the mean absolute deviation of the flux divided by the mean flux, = -2.2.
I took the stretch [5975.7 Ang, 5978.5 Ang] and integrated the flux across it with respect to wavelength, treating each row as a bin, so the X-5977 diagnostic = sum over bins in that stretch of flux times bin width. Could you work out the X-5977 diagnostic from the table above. 25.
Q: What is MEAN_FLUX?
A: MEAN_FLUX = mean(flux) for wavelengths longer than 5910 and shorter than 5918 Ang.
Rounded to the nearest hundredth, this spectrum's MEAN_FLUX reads 8.71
